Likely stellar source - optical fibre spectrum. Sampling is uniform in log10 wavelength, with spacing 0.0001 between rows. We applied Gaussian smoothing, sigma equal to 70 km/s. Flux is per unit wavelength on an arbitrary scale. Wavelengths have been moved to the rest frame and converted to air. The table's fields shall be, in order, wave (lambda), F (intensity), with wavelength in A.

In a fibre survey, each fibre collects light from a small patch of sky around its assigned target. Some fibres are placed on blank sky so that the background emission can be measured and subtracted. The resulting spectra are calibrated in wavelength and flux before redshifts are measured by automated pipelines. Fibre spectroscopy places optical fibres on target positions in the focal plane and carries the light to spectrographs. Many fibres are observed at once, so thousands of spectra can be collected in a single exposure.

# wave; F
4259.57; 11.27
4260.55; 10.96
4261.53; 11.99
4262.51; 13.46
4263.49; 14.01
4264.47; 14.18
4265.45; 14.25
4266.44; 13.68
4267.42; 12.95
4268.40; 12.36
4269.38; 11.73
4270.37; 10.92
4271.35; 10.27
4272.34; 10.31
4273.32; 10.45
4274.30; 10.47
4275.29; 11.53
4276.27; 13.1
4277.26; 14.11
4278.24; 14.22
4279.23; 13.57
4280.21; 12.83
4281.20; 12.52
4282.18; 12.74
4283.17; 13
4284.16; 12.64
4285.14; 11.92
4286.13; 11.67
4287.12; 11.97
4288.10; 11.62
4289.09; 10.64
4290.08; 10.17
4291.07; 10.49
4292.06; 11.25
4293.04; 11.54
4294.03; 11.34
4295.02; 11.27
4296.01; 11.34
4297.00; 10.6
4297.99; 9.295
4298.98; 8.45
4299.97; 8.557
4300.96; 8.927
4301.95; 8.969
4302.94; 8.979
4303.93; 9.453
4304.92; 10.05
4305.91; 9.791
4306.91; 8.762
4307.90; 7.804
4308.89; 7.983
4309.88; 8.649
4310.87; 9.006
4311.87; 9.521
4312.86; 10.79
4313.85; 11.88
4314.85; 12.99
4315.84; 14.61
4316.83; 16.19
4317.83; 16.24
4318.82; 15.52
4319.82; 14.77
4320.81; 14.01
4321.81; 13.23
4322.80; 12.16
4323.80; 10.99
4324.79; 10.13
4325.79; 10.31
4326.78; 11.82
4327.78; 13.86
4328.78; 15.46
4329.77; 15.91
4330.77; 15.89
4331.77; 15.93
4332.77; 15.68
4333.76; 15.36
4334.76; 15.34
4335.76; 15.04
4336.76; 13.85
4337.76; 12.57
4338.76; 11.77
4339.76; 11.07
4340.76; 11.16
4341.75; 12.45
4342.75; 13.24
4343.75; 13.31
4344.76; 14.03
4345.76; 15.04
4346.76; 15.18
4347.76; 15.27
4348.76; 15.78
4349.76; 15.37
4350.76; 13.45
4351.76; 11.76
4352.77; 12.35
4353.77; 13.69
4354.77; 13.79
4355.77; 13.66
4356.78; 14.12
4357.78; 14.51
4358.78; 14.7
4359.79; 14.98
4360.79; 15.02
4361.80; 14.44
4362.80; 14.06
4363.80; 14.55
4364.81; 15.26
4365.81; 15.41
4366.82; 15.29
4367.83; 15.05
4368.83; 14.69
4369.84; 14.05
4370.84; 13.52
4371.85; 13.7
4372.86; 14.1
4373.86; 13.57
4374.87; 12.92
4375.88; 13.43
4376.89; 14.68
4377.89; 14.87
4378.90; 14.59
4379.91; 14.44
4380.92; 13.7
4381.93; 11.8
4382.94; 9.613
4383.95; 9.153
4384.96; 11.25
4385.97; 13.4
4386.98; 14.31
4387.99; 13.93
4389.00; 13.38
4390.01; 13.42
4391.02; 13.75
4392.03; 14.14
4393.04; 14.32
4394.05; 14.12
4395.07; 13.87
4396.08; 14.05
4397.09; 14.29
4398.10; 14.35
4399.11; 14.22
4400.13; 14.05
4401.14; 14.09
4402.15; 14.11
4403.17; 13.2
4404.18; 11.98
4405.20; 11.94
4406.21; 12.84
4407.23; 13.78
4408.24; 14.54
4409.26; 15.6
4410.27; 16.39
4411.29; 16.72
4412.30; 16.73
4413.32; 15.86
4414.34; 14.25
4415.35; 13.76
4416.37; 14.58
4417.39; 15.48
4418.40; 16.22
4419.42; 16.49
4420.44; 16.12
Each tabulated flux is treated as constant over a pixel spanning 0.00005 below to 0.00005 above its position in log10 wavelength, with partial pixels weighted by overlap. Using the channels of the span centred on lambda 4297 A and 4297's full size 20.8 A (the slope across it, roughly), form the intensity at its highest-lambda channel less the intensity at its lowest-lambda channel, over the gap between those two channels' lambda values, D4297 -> -0.16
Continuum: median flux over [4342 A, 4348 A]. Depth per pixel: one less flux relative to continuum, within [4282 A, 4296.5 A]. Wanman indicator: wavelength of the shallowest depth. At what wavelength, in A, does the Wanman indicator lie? 4283.17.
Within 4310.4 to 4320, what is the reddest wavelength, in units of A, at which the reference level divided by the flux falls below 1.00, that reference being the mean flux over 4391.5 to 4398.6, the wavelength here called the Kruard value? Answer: 4319.82 A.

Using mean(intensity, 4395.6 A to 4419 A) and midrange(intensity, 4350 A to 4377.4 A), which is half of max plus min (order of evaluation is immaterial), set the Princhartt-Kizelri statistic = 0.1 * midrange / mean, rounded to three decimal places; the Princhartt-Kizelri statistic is 0.094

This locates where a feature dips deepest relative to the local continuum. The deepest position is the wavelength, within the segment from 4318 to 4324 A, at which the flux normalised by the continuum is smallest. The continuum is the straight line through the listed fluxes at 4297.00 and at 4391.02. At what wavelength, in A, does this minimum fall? 4323.80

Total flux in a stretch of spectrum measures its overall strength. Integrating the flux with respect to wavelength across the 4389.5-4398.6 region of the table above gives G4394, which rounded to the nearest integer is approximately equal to 128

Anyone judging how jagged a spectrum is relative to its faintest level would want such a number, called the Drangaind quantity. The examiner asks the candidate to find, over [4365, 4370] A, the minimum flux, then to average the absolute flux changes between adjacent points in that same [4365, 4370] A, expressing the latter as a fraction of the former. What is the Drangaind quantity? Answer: 0.024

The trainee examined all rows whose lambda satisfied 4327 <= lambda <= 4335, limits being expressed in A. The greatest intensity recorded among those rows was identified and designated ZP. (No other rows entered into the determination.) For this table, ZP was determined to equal 15.93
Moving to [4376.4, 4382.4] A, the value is 14.87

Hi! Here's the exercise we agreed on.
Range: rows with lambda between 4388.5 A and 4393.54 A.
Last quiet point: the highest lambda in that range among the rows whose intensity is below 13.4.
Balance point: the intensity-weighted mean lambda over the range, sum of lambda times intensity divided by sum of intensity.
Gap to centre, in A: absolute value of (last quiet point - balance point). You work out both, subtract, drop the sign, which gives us 2.1 A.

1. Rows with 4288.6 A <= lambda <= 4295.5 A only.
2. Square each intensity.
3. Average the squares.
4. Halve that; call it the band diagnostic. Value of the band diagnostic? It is 60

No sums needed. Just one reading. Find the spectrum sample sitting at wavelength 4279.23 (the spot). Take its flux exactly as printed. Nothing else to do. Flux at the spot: 13.57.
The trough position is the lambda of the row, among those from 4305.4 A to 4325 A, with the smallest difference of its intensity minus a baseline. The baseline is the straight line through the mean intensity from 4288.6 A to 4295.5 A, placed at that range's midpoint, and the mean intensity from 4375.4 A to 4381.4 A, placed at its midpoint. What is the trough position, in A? 4307.90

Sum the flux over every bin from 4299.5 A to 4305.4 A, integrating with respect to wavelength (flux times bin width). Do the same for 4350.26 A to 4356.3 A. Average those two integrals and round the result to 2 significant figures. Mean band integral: 67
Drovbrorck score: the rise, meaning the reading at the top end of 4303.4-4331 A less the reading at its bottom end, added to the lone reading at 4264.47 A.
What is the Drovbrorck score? 21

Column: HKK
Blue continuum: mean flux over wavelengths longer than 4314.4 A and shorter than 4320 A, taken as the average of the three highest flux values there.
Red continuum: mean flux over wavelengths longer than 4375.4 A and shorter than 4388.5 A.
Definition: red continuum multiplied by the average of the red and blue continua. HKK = 189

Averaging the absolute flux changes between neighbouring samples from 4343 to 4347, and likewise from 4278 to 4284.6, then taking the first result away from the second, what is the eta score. -0.20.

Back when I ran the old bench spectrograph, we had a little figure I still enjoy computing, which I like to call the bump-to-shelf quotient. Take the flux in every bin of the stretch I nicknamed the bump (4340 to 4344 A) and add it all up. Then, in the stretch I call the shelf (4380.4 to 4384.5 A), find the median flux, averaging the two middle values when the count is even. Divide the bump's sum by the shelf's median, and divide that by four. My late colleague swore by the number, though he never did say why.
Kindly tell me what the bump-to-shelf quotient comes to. 1.2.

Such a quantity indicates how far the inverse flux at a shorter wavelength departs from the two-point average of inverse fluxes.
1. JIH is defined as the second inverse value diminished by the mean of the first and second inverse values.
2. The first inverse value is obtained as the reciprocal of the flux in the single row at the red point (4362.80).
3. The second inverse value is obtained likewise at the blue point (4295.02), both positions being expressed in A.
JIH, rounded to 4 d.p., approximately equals 0.0088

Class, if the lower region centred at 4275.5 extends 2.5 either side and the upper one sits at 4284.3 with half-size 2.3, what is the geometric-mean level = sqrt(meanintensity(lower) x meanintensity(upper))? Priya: 12.2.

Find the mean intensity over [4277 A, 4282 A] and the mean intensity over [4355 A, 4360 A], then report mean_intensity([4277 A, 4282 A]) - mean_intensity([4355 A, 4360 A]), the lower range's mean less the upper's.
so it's -0.9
